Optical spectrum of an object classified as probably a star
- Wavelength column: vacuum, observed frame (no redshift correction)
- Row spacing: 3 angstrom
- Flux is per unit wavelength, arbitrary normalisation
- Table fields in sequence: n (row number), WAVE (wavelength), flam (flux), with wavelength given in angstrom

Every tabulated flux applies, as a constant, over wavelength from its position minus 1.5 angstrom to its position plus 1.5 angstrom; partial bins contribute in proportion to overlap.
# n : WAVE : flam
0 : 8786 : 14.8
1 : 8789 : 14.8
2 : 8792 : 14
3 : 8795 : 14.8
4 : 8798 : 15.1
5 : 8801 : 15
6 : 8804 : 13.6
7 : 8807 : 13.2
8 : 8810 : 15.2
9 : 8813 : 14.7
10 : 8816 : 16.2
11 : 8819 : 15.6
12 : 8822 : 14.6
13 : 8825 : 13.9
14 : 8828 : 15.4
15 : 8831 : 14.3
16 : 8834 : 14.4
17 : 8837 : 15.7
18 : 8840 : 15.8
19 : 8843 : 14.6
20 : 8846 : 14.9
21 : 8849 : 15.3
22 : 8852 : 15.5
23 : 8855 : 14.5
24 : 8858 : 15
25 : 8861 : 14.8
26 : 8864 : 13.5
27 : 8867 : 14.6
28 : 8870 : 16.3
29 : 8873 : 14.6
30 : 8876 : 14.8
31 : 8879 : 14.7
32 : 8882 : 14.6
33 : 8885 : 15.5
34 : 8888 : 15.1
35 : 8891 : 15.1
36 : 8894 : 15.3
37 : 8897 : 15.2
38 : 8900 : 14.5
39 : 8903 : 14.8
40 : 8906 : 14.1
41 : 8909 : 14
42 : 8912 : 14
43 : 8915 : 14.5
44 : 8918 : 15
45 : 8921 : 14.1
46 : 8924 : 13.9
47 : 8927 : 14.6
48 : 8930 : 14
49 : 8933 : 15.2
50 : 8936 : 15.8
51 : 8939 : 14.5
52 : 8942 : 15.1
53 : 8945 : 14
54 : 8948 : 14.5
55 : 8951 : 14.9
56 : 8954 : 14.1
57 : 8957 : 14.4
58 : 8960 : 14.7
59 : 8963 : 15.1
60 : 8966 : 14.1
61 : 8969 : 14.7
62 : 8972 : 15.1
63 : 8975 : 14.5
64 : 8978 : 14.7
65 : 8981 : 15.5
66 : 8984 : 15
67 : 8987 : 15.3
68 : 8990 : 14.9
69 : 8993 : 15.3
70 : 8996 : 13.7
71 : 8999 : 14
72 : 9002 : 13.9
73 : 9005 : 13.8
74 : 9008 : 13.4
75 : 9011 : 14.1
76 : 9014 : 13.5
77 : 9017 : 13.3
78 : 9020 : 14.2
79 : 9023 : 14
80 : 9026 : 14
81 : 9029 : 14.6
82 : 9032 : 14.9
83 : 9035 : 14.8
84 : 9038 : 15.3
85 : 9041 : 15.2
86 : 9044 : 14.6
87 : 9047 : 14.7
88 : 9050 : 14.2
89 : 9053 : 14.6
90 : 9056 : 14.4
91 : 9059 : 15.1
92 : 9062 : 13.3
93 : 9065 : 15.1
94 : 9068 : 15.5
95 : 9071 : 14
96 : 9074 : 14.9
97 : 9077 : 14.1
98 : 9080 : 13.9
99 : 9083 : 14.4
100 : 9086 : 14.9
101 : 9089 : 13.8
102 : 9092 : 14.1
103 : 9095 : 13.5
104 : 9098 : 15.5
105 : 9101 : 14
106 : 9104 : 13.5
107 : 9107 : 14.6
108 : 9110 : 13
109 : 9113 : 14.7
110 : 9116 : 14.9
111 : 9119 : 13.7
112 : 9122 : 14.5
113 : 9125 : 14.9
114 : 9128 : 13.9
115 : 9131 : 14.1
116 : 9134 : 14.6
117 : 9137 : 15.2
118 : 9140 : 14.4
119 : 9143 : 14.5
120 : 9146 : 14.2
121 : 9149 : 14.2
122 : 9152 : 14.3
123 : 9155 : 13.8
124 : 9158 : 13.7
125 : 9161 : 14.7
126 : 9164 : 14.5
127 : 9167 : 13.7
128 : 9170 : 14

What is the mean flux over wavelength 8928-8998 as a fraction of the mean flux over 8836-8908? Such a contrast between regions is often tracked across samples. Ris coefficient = 0.99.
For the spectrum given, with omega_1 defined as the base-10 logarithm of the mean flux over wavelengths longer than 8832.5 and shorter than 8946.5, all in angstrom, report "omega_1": 1.17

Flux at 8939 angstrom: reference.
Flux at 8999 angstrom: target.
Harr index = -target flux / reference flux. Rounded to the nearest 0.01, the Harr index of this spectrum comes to -0.97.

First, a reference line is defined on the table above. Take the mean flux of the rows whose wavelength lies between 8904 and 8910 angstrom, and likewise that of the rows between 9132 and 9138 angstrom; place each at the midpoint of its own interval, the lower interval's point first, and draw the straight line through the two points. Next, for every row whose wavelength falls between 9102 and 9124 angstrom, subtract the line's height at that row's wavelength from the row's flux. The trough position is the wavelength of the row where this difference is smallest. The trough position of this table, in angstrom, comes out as 9110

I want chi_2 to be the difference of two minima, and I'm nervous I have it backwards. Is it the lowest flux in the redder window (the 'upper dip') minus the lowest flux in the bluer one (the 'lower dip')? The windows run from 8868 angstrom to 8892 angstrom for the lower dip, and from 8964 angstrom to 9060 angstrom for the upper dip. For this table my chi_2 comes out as -1.3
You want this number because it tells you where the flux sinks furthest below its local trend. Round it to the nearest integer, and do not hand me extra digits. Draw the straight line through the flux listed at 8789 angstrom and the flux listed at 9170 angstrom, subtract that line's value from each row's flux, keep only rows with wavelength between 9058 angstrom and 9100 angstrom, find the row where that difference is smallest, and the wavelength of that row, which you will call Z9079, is 9062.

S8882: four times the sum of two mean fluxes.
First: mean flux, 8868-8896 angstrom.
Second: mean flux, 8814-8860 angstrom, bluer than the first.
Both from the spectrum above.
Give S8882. 121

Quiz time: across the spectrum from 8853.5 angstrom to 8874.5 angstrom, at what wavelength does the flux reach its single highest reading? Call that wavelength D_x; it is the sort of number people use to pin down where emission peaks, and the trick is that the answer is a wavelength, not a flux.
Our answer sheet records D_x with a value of 8870 angstrom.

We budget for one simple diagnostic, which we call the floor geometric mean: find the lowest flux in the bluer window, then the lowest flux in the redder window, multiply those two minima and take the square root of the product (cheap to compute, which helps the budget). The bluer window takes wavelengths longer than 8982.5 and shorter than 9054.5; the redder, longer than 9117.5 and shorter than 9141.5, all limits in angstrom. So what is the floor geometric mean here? 13.50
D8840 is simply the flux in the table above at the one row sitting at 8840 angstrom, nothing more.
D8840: 15.8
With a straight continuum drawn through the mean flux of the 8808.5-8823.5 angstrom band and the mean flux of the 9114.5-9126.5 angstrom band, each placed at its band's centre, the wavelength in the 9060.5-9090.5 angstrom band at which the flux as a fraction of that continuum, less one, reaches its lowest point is 9062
